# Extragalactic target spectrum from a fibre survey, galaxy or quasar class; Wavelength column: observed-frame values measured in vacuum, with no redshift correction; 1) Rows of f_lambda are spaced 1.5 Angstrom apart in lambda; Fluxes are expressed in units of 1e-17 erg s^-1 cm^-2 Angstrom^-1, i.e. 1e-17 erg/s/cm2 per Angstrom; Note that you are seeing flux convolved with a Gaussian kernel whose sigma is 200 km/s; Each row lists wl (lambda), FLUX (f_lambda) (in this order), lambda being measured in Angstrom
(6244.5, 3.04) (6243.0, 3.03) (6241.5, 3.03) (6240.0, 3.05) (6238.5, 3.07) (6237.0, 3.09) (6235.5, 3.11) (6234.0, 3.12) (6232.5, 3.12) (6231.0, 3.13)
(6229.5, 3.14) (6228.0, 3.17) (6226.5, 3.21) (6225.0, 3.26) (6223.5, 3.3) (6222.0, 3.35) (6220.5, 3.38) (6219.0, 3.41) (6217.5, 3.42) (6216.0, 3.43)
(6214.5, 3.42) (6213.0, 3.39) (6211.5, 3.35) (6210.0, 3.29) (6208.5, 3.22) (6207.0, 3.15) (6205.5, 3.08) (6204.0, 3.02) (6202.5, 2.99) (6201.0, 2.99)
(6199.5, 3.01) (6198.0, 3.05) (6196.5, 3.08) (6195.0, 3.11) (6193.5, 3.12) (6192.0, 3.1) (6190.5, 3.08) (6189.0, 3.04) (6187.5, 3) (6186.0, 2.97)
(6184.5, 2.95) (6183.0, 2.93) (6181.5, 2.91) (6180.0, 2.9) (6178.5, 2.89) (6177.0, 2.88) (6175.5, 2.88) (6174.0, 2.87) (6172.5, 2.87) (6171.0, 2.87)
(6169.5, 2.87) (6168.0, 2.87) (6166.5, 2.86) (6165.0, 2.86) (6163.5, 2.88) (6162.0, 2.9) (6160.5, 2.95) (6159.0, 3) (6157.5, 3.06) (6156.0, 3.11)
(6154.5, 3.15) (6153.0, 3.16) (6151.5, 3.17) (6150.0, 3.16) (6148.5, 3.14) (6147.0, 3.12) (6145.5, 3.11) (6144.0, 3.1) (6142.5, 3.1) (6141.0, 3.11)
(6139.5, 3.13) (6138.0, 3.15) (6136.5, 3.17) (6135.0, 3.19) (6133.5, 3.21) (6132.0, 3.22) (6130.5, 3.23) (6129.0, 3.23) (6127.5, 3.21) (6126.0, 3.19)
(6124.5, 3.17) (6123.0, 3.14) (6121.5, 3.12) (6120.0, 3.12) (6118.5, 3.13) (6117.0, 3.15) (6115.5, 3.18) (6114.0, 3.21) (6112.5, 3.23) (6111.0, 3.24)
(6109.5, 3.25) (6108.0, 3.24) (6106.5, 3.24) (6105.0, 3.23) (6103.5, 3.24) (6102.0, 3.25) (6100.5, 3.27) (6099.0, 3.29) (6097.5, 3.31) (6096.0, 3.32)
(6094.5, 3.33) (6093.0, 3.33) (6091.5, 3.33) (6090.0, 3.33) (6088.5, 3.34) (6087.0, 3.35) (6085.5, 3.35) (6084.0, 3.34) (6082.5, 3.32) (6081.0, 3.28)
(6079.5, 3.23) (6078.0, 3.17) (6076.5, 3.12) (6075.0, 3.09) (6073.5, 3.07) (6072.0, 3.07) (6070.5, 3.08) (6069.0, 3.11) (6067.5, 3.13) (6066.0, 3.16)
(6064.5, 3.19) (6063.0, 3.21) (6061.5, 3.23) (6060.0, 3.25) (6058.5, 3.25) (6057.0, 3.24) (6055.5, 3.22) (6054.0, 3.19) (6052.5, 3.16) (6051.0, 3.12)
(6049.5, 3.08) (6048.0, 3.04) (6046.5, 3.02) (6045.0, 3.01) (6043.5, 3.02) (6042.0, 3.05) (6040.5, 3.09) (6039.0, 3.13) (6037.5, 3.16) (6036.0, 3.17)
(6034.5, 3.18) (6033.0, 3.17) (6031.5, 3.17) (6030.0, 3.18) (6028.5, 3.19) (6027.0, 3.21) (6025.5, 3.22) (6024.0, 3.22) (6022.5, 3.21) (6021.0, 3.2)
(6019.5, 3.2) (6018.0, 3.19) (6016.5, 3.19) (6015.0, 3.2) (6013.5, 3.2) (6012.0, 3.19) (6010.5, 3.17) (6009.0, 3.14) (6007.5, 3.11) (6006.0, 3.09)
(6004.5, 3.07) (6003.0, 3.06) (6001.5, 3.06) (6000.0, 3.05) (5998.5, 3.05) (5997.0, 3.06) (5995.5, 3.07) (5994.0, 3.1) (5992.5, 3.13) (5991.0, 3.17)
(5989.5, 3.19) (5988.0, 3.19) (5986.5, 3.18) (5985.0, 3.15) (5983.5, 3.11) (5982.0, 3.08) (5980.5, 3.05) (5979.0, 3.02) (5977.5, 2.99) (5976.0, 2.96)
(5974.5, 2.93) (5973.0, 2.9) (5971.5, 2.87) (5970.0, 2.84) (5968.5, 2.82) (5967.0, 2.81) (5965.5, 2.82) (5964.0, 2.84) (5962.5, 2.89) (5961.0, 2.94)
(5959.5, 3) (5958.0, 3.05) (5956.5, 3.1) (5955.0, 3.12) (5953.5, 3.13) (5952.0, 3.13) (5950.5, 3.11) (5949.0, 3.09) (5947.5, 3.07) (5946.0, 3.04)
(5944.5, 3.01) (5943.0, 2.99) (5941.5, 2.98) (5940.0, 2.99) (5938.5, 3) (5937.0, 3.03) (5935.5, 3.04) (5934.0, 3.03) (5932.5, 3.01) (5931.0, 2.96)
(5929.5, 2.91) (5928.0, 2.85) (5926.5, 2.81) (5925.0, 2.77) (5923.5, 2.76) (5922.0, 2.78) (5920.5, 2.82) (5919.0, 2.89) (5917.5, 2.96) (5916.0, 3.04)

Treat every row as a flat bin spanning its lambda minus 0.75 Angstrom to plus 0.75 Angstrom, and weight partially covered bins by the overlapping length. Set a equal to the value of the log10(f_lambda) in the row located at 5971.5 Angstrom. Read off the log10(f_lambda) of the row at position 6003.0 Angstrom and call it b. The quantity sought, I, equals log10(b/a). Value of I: 0.026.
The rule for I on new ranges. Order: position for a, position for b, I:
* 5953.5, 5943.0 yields -0.018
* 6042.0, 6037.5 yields 0.014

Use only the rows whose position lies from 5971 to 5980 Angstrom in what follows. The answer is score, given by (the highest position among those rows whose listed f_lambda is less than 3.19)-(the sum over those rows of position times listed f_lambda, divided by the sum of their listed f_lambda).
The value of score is 3.7 Angstrom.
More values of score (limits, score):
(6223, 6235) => 5.3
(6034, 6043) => 3.8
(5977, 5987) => 4.4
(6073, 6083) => -0.1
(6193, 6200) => 3.0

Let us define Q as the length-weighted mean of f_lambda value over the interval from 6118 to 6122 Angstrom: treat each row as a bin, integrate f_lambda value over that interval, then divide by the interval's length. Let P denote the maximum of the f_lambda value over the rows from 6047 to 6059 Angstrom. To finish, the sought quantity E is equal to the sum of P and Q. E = 6.37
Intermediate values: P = 3.25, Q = 3.12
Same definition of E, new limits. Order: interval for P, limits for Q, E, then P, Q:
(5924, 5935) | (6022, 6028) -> 6.24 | 3.03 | 3.21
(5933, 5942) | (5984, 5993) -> 6.21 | 3.04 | 3.17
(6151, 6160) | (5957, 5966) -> 6.10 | 3.17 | 2.93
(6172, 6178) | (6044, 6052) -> 5.94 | 2.88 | 3.06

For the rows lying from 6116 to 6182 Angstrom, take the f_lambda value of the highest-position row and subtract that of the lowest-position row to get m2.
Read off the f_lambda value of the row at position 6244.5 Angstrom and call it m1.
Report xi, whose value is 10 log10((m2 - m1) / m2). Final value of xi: 11.4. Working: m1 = 3.04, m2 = -0.24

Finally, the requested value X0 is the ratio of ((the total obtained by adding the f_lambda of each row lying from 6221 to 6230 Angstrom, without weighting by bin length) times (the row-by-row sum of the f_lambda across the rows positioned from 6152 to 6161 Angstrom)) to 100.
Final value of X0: 3.58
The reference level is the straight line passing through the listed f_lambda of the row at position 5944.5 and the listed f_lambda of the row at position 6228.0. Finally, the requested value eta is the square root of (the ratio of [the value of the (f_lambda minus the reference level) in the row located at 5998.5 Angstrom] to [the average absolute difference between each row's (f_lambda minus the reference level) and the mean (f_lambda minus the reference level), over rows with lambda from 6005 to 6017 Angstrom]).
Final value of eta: 0.5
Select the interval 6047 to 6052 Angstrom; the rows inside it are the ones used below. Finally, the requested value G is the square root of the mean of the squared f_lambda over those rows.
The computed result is 3.08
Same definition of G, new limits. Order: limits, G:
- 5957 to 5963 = 2.97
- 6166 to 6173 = 2.87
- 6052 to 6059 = 3.21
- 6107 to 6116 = 3.23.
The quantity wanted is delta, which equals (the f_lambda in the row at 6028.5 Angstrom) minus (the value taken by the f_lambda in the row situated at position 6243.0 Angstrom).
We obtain 0.16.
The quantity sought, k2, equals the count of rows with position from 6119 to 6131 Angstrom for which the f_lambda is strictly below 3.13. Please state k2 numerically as 2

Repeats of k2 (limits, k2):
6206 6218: 0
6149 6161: 4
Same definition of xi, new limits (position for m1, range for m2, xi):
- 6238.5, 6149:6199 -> 14.6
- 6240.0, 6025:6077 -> 15.0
